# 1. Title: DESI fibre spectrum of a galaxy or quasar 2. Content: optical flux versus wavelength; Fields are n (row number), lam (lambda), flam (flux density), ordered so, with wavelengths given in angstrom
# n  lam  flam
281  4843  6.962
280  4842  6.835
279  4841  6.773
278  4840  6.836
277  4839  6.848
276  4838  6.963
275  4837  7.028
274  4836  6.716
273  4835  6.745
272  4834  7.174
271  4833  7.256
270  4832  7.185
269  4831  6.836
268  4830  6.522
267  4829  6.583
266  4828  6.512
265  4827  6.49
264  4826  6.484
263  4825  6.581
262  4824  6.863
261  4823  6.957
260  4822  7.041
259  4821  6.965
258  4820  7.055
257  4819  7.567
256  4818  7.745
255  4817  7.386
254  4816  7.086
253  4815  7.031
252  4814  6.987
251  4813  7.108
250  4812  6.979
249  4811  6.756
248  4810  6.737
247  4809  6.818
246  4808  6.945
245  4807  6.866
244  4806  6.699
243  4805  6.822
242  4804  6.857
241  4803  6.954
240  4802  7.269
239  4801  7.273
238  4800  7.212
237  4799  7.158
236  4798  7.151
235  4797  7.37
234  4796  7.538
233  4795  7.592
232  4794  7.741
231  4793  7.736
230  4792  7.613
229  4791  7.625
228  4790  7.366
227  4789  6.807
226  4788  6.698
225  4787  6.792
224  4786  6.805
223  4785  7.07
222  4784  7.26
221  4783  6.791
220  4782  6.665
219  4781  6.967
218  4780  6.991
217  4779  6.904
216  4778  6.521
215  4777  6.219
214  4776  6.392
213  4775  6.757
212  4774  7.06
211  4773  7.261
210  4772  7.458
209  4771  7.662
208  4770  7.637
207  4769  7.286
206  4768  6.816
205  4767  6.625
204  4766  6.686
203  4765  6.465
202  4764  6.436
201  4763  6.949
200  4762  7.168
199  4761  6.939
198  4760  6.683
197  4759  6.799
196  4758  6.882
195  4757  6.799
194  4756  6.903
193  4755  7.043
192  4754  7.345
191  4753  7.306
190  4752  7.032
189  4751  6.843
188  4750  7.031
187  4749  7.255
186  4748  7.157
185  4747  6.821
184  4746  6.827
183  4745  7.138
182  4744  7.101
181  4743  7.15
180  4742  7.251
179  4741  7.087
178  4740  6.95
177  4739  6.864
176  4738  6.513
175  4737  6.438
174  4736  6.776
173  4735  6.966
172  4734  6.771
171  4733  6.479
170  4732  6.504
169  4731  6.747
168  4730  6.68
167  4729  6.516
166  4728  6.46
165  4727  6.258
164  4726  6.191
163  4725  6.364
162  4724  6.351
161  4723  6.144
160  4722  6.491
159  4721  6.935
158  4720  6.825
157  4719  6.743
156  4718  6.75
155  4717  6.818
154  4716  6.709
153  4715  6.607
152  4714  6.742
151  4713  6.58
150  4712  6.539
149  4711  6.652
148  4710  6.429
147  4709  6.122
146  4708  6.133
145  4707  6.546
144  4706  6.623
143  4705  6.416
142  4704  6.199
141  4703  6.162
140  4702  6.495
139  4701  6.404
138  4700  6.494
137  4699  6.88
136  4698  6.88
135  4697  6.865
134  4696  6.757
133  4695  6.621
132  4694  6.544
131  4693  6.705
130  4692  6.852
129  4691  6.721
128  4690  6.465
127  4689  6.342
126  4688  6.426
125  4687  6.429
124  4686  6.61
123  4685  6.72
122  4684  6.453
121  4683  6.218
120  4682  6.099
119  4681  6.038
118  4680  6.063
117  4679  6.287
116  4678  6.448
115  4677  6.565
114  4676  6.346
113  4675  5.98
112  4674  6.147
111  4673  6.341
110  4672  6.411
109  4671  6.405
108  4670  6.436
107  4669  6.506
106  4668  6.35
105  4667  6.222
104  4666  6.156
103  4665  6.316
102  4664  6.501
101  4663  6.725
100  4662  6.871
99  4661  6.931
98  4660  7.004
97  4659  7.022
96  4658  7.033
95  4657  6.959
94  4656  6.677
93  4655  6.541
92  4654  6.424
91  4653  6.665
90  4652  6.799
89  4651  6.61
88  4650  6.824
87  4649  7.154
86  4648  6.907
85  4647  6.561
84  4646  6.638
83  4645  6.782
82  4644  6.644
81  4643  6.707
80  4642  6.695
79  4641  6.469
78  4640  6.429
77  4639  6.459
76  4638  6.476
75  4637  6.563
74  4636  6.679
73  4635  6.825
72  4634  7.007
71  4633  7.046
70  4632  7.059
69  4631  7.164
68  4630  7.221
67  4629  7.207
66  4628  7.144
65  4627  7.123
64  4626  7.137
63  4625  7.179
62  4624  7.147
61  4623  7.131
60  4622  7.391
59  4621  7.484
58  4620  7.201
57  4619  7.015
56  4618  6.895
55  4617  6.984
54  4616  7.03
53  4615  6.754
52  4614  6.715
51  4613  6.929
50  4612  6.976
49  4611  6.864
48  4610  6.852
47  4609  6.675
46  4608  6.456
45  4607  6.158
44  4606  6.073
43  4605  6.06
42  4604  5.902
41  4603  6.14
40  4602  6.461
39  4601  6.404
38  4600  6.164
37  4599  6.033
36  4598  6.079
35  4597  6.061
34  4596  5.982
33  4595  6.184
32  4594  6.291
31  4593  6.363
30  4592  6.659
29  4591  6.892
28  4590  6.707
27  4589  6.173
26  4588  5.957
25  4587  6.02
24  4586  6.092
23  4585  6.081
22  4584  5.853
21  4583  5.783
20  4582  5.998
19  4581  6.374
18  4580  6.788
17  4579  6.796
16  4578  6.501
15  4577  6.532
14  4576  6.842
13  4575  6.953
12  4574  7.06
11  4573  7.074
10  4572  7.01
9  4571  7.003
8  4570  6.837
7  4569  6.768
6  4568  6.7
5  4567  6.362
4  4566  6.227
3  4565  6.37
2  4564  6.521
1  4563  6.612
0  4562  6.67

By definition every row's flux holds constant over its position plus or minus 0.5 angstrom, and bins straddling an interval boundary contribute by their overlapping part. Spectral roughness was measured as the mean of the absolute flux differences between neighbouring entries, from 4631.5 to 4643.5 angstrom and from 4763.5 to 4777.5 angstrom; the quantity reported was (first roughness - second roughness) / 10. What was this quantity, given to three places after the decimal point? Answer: -0.013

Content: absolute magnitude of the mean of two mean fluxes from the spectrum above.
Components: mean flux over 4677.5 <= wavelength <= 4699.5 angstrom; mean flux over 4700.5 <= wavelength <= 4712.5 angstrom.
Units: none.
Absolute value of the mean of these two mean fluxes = 6.46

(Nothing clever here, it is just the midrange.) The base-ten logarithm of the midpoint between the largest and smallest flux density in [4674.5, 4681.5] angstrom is 0.797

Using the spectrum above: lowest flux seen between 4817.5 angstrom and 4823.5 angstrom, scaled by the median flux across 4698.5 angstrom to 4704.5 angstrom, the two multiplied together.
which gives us 44.9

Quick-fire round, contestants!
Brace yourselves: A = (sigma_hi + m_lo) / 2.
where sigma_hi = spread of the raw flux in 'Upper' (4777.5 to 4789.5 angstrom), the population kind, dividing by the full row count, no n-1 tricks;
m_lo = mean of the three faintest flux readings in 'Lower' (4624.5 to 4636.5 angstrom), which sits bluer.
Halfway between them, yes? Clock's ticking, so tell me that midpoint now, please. 3.51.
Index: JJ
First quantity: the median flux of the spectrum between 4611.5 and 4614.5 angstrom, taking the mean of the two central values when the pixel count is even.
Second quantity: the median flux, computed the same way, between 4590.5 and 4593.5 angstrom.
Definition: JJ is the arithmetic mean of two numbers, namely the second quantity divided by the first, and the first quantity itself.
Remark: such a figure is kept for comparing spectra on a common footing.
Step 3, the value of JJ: 3.95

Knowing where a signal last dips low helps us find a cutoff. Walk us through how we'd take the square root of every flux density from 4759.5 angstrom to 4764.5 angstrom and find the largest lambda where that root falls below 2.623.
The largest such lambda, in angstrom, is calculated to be 4764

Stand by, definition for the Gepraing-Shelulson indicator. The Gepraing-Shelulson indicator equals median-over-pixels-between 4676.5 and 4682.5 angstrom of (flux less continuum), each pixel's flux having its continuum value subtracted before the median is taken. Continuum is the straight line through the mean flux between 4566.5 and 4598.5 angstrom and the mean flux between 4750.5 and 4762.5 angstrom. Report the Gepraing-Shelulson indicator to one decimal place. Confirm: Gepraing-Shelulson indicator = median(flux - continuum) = -0.6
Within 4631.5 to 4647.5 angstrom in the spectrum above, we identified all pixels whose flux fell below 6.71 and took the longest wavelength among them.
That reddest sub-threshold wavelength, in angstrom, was 4647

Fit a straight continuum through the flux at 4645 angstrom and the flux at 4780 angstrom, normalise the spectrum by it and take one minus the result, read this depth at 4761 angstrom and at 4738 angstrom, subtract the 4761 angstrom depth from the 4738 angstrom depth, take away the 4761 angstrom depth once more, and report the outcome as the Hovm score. 0.05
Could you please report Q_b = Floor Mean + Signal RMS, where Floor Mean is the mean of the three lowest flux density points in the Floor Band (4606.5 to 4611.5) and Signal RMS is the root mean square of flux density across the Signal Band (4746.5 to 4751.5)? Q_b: 13.5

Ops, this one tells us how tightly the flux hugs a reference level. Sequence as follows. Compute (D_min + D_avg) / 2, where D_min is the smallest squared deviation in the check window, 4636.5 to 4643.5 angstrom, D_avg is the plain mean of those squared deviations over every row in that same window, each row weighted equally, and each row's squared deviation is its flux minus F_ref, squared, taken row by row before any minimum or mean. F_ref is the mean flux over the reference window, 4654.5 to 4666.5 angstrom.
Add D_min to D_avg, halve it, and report 0.023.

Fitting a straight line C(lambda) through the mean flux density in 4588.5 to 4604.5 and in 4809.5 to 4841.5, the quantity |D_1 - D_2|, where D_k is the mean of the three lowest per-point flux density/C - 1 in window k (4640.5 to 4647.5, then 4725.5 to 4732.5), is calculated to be 0.074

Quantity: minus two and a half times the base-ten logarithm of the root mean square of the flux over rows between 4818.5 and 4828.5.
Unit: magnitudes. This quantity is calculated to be -2.091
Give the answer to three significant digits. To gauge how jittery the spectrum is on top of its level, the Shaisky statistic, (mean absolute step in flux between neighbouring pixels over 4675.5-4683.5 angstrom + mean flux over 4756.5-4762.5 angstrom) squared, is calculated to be 49.1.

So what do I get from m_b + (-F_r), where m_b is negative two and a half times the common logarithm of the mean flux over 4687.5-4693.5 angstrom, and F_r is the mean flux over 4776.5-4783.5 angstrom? -8.8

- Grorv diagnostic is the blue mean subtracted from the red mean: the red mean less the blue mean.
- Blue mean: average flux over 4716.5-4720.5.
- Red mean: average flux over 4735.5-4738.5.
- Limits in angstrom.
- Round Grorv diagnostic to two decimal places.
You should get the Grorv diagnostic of -0.21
